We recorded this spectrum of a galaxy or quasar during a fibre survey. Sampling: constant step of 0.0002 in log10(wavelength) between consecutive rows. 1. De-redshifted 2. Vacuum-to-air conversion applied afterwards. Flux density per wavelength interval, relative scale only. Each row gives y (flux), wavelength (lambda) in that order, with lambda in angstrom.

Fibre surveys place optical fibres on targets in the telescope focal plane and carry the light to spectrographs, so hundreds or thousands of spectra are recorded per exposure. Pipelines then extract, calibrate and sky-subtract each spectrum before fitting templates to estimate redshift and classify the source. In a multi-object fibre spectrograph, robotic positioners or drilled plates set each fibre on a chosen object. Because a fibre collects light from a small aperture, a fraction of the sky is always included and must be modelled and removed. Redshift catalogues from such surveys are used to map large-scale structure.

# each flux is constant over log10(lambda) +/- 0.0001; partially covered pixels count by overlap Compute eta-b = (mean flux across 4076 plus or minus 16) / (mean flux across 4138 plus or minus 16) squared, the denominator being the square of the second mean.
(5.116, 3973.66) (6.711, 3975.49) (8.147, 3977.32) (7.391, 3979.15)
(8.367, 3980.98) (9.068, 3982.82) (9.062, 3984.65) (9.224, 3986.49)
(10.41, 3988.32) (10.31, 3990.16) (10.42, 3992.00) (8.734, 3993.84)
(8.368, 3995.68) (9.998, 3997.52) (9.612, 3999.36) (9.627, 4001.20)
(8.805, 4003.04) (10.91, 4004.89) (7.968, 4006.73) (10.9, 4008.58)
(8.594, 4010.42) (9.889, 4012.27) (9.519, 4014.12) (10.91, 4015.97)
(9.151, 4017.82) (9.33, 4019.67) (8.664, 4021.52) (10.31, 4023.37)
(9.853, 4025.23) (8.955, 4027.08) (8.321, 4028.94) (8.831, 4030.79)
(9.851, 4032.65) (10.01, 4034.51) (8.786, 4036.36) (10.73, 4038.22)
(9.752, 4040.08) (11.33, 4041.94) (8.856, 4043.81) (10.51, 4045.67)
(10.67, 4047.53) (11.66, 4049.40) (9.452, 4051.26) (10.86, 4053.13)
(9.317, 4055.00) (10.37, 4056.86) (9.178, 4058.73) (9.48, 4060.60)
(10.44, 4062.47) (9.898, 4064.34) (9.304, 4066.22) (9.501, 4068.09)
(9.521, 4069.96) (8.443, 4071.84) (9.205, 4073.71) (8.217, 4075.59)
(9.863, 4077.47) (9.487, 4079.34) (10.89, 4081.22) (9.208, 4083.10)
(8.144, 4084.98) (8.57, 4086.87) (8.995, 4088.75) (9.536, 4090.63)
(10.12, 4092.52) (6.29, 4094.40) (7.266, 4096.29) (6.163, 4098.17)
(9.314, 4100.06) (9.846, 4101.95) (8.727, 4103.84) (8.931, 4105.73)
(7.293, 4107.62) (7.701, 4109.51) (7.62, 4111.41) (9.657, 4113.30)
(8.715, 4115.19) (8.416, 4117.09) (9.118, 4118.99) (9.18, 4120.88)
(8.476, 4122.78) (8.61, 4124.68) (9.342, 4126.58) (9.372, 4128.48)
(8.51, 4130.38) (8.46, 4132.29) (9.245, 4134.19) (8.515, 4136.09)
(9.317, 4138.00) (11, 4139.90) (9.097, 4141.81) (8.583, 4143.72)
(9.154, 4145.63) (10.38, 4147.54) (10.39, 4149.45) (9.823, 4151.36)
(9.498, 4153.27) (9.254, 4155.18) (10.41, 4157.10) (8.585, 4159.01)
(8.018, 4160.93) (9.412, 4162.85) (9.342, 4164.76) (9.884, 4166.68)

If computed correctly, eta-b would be 0.108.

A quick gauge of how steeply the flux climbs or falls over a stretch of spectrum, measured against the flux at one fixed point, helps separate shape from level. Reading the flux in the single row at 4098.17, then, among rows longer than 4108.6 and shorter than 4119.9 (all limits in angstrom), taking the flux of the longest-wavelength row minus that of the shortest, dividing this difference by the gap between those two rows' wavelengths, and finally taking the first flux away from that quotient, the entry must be -6.0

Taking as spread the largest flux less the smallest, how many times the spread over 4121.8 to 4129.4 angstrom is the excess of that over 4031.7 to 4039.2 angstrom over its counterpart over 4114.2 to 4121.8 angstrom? 1.3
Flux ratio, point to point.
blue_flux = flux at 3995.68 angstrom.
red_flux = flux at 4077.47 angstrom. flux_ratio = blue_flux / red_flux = 0.85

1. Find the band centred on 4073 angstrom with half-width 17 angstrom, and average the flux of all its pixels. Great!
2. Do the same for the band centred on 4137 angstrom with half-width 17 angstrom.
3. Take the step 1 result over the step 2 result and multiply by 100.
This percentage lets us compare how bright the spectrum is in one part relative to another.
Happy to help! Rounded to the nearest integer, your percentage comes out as 101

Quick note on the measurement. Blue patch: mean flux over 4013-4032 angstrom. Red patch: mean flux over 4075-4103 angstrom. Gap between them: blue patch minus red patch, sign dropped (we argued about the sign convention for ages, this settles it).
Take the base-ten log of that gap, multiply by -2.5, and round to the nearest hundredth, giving 0.57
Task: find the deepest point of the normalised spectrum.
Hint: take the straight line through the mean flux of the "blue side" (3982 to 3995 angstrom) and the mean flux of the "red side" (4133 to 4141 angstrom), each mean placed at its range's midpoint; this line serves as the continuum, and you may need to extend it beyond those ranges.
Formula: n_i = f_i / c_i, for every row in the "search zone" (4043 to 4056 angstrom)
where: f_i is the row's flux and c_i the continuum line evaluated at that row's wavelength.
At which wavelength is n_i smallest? 4043.81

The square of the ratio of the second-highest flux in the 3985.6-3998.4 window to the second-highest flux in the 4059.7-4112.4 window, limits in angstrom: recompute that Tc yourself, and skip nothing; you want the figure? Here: 0.99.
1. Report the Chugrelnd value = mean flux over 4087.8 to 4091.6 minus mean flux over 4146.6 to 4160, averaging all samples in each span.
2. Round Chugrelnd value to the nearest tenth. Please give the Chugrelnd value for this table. -0.5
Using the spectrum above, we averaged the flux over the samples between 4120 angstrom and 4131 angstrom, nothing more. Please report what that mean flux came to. 8.9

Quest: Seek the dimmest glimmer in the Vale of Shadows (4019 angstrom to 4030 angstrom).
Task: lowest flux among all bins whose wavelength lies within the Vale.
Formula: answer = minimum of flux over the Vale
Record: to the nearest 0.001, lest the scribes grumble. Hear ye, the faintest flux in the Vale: 8.321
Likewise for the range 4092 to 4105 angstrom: 6.163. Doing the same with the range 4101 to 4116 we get 7.293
